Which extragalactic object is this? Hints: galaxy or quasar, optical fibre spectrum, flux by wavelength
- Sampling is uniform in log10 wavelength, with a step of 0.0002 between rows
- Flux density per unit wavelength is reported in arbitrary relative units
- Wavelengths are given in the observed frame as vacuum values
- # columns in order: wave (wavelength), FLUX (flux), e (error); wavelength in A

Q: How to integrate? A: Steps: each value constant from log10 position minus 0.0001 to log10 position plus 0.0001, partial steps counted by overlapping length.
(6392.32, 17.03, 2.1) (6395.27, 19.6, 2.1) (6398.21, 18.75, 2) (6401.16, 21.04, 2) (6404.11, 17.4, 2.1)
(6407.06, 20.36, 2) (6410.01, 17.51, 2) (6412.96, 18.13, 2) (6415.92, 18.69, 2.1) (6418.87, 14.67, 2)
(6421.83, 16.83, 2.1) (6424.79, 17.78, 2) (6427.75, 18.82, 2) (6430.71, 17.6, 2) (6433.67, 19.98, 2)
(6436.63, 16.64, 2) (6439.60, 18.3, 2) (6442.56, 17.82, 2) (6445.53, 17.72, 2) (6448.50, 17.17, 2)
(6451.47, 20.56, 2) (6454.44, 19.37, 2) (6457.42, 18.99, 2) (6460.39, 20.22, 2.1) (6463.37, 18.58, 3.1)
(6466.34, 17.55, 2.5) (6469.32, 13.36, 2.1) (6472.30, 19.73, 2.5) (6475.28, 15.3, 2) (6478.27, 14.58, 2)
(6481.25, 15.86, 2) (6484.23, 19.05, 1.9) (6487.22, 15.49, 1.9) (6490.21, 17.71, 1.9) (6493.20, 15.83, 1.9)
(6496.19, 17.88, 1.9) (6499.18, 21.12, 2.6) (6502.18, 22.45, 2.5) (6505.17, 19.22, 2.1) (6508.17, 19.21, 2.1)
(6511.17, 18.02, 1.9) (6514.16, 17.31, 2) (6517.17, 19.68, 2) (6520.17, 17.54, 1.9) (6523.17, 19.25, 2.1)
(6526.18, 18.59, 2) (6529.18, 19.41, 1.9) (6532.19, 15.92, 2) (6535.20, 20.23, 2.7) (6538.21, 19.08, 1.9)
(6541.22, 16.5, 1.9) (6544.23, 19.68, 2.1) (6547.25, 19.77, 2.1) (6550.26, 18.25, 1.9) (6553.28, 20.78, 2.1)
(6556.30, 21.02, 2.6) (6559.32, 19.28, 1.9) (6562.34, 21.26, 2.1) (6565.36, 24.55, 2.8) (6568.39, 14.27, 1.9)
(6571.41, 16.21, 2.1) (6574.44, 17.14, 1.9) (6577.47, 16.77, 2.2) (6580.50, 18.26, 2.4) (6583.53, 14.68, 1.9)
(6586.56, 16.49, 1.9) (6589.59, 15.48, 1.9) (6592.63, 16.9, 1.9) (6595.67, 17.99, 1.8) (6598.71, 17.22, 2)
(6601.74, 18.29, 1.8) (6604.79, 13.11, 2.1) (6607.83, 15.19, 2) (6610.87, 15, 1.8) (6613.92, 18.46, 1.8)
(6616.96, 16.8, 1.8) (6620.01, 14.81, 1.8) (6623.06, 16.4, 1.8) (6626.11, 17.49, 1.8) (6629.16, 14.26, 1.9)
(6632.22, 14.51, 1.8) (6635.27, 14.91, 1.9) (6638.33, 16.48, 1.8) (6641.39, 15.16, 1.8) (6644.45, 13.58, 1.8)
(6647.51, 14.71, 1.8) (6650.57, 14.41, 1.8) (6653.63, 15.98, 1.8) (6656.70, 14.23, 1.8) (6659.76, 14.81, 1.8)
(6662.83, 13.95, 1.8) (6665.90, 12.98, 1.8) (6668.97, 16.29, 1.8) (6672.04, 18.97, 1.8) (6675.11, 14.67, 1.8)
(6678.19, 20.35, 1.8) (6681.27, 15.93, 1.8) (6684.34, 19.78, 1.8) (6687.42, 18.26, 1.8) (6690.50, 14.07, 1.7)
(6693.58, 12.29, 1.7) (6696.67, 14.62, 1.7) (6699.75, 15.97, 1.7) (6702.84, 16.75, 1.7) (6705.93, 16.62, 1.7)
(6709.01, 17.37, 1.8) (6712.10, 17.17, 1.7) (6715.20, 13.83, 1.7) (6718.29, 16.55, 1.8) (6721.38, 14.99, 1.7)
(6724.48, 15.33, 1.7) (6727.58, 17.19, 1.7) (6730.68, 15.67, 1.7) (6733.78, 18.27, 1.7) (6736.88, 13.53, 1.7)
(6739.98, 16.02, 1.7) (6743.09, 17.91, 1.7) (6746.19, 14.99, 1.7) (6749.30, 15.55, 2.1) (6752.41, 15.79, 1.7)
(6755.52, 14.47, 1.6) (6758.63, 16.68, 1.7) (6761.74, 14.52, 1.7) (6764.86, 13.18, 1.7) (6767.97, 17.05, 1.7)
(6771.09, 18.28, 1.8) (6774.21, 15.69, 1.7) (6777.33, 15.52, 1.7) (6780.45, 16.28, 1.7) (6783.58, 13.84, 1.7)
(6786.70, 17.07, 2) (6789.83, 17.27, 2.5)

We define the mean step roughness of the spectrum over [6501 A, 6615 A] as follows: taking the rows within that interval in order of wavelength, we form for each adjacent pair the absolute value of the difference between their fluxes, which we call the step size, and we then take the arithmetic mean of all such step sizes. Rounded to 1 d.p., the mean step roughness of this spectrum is 2.0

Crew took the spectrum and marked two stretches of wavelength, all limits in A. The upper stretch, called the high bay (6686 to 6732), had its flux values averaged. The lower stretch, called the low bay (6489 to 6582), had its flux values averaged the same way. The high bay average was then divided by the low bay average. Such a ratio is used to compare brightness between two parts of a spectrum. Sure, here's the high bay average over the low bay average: 0.84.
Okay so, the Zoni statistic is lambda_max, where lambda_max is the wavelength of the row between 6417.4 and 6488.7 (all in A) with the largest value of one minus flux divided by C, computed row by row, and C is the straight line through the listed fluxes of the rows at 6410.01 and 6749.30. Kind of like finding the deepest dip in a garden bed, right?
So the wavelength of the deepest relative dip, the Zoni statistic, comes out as 6469.32 A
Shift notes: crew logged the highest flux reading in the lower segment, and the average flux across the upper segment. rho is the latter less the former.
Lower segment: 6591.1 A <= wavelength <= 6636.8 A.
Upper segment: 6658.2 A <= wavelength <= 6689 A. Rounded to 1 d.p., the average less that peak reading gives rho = -1.9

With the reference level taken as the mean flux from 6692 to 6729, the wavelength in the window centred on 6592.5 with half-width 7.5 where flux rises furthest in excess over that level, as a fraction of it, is 6595.67 A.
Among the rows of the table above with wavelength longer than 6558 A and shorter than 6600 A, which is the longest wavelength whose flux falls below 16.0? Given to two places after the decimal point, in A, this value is 6589.59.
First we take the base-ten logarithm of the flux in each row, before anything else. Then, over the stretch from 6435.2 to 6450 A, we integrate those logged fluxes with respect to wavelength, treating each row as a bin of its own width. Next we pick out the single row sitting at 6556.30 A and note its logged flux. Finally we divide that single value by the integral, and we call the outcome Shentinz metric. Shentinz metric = 0.072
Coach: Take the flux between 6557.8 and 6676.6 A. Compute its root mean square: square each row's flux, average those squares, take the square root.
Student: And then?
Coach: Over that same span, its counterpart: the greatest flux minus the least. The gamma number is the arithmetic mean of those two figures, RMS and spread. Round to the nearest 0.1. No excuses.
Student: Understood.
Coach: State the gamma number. 14.0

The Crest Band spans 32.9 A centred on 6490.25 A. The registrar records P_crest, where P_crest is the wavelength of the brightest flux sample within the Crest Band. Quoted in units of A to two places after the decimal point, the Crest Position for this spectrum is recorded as 6502.18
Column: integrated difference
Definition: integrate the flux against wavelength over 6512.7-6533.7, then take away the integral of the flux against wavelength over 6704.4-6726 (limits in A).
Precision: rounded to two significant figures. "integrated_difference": 38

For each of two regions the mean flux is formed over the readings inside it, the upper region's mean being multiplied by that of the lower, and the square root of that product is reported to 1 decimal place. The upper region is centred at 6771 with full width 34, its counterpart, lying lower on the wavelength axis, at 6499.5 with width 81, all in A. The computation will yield 16.8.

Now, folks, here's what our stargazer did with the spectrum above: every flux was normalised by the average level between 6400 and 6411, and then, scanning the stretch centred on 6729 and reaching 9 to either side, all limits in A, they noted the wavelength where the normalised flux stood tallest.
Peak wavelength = 6733.78 A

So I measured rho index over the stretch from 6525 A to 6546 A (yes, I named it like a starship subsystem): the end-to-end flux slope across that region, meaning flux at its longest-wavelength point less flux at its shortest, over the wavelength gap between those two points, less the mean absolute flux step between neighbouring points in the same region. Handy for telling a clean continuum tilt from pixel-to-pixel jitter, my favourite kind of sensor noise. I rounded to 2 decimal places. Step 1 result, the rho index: -2.53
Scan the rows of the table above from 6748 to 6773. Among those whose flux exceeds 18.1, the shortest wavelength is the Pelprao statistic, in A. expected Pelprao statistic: 6771.09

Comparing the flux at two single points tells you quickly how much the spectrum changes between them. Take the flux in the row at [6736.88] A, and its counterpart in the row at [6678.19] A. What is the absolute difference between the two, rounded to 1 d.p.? 6.8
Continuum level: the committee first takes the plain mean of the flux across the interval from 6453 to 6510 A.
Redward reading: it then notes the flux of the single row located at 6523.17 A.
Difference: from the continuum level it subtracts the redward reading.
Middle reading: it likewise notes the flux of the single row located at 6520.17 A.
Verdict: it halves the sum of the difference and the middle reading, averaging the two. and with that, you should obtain 8.1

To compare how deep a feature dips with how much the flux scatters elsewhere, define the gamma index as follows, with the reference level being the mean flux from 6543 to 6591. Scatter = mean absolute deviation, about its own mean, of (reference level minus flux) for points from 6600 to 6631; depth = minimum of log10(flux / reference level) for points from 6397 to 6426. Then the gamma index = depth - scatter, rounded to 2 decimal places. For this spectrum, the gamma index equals -1.60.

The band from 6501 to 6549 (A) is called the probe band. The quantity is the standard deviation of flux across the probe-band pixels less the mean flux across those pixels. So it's -17.3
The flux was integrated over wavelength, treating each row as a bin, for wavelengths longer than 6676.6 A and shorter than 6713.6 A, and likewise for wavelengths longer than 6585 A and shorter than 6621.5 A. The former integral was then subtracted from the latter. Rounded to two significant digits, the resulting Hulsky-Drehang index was -19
